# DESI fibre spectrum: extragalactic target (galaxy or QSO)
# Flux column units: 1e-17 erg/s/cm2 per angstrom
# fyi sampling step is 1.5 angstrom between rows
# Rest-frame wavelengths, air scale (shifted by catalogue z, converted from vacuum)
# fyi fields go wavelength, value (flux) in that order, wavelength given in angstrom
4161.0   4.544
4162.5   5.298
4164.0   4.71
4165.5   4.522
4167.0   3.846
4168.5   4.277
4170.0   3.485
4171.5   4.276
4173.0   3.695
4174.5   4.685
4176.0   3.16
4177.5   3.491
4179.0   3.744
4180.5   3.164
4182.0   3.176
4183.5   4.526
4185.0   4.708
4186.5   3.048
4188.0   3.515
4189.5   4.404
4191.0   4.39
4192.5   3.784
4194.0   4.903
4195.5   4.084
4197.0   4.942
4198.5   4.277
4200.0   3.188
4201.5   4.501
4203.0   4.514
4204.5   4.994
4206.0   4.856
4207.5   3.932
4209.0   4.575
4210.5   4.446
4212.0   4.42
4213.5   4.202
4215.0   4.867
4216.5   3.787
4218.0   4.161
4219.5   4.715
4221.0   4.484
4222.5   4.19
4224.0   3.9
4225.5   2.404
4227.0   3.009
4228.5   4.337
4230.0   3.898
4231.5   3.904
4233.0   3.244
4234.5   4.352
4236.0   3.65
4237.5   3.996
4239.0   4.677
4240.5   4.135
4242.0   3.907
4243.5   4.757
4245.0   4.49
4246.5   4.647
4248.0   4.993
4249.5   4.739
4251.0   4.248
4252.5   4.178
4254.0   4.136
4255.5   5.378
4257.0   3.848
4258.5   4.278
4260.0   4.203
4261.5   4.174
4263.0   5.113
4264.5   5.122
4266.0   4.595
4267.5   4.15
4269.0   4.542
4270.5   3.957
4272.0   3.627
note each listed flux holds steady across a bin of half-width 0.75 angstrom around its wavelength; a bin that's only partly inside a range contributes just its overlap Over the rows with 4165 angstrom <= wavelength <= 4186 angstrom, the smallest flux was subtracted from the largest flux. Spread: 1.5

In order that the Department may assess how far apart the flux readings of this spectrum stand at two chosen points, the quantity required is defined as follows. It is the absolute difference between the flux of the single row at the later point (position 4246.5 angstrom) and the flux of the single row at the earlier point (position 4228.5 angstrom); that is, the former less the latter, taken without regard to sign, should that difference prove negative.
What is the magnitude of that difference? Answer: 0.31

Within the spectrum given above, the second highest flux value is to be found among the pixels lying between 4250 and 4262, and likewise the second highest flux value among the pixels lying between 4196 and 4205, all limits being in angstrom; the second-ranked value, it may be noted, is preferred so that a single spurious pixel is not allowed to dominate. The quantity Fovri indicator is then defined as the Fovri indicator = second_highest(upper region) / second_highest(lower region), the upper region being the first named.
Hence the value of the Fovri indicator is 0.87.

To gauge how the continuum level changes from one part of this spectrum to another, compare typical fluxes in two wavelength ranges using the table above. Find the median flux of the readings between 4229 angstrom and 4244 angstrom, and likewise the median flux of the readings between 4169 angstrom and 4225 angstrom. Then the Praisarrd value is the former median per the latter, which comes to 0.92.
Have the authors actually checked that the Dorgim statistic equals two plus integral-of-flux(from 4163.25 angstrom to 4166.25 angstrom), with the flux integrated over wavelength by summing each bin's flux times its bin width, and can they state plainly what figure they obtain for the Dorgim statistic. 15.8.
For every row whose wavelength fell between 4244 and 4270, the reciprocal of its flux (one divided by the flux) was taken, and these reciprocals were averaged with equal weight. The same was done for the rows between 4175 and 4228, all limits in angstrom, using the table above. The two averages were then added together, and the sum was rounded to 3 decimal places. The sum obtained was 0.476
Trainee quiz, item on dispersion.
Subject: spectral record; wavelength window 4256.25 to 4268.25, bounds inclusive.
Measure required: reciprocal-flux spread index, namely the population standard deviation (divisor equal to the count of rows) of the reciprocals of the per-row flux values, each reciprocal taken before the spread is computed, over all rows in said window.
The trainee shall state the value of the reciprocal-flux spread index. 0.021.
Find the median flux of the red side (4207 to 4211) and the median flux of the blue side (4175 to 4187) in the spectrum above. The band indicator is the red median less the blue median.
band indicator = 1.1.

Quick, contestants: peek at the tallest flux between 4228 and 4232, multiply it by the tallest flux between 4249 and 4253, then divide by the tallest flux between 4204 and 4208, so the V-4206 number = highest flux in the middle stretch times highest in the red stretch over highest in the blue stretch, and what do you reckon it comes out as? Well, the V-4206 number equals 4.12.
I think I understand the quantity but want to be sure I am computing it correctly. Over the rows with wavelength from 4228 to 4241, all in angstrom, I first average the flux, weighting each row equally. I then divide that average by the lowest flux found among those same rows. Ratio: 1.24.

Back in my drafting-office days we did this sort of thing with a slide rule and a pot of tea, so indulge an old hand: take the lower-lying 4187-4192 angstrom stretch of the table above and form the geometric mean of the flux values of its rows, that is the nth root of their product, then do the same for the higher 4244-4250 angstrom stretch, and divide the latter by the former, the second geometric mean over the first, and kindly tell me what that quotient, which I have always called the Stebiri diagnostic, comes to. 1.155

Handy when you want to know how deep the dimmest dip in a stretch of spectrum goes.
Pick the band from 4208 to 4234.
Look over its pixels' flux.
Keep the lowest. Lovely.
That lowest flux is 2.404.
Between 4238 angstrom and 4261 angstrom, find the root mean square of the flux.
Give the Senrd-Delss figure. 4.5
